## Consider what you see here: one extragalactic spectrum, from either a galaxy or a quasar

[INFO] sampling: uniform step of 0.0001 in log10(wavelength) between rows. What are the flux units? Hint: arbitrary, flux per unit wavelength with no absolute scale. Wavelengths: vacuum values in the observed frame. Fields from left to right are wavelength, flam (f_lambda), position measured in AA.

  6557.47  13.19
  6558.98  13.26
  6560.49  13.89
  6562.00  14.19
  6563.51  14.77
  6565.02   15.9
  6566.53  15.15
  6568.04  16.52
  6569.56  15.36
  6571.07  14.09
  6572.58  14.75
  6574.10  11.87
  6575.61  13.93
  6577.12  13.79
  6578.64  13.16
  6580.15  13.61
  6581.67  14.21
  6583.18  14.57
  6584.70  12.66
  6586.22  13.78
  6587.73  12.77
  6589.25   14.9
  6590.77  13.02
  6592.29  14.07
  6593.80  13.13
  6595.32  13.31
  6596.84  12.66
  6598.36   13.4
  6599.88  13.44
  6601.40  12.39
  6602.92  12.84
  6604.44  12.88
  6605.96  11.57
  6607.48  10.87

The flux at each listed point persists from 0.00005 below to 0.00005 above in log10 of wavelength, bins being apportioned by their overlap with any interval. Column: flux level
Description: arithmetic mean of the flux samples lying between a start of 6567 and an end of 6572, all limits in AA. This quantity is 15.3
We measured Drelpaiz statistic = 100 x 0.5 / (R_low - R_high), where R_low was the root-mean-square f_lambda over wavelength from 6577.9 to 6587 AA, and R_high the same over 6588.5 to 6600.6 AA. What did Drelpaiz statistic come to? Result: 290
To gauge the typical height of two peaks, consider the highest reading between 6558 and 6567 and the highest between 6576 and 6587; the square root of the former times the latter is 15.2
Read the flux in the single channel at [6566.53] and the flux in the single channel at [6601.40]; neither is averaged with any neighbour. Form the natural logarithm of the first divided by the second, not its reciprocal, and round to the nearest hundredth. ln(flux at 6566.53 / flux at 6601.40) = 0.20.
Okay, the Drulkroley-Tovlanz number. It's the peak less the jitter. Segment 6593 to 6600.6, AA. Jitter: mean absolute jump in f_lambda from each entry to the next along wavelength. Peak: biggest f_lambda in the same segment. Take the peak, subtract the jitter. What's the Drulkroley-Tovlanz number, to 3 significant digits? 13.0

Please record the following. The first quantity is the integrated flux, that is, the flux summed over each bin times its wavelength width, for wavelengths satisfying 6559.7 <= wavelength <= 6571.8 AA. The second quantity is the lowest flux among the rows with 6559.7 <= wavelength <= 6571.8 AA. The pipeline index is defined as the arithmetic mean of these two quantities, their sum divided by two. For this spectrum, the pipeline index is 98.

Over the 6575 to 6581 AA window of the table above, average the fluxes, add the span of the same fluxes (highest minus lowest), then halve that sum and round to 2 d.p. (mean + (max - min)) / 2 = 7.20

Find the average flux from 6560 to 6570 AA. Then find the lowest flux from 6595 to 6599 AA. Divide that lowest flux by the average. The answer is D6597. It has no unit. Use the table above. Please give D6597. 0.84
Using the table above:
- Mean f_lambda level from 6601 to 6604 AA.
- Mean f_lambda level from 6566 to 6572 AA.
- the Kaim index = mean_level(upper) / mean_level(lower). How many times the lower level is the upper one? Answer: 0.83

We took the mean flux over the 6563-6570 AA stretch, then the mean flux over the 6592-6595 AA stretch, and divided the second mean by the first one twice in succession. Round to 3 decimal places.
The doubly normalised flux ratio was 0.056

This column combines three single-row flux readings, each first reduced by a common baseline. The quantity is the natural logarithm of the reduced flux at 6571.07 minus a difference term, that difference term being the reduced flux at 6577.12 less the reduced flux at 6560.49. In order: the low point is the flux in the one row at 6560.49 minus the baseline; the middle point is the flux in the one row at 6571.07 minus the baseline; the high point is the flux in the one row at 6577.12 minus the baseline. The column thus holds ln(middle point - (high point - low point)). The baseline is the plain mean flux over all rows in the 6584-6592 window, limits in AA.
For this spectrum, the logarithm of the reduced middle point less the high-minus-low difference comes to -0.3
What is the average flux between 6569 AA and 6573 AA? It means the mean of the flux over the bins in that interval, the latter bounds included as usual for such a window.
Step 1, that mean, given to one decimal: 14.7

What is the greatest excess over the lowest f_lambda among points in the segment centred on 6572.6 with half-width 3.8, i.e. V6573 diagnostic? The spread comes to 3.5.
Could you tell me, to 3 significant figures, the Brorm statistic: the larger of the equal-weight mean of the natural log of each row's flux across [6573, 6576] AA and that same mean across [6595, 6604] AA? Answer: 2.56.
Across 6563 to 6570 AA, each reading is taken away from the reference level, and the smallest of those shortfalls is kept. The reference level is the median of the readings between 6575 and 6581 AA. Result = -2.8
